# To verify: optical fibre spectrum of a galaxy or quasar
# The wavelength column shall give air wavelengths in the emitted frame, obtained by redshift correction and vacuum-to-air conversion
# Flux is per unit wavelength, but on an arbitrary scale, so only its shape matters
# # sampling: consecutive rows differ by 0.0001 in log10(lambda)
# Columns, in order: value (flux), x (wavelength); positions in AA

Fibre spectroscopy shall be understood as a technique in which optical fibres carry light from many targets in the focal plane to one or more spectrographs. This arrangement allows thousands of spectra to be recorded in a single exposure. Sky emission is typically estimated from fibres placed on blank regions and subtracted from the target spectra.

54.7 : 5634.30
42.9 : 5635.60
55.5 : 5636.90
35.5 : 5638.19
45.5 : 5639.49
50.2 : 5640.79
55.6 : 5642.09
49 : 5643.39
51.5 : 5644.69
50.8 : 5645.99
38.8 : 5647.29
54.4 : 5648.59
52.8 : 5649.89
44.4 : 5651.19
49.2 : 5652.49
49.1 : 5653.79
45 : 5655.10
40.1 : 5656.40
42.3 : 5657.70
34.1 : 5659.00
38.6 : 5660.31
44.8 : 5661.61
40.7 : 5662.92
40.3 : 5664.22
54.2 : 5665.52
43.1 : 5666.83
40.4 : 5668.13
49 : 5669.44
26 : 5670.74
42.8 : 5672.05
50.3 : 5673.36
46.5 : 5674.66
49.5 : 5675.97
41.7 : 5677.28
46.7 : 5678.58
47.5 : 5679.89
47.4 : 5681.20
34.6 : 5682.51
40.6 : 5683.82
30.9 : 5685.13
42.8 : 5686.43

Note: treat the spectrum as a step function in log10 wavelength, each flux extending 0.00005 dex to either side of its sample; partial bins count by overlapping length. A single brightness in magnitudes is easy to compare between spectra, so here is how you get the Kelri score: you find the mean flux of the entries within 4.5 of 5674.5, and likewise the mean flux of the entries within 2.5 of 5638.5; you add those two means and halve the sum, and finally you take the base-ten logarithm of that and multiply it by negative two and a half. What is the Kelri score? -4.13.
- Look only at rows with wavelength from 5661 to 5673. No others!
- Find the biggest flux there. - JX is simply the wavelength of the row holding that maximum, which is 5665.52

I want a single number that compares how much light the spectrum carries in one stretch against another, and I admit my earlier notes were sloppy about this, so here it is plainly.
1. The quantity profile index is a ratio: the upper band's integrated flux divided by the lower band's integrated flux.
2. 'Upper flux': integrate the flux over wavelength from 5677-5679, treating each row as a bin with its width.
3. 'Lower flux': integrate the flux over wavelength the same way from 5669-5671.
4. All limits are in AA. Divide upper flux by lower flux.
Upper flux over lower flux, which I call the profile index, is 1.2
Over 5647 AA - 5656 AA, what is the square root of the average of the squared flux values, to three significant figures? 47.9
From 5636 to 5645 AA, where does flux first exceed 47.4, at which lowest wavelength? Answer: 5636.90 AA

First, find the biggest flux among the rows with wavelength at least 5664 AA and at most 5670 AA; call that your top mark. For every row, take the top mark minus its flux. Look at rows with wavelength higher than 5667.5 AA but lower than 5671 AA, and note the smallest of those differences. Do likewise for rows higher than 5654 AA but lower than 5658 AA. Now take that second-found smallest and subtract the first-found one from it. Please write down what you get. 4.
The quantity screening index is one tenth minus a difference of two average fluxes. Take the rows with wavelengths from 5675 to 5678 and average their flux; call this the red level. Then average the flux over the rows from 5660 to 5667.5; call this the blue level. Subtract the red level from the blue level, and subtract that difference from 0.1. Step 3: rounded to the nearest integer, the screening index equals 2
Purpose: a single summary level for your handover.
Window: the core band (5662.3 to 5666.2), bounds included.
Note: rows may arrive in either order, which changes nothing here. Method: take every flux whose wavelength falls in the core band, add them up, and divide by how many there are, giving 45.1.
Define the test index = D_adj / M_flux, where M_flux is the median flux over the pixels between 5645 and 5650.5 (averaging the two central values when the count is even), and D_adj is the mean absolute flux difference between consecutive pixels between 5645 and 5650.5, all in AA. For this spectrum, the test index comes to 0.188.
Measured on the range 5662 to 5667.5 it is 0.202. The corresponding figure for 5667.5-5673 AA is 0.388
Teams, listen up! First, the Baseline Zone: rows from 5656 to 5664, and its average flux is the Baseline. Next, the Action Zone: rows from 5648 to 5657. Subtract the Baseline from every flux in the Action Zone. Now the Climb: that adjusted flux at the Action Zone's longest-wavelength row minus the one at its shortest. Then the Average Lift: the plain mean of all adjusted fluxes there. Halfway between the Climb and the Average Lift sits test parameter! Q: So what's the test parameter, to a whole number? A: -3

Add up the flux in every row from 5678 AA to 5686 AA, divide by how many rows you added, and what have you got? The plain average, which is 41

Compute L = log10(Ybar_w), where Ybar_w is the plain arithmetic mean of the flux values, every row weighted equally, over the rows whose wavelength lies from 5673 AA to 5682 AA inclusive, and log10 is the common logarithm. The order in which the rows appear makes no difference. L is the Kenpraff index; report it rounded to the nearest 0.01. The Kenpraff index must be 1.67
